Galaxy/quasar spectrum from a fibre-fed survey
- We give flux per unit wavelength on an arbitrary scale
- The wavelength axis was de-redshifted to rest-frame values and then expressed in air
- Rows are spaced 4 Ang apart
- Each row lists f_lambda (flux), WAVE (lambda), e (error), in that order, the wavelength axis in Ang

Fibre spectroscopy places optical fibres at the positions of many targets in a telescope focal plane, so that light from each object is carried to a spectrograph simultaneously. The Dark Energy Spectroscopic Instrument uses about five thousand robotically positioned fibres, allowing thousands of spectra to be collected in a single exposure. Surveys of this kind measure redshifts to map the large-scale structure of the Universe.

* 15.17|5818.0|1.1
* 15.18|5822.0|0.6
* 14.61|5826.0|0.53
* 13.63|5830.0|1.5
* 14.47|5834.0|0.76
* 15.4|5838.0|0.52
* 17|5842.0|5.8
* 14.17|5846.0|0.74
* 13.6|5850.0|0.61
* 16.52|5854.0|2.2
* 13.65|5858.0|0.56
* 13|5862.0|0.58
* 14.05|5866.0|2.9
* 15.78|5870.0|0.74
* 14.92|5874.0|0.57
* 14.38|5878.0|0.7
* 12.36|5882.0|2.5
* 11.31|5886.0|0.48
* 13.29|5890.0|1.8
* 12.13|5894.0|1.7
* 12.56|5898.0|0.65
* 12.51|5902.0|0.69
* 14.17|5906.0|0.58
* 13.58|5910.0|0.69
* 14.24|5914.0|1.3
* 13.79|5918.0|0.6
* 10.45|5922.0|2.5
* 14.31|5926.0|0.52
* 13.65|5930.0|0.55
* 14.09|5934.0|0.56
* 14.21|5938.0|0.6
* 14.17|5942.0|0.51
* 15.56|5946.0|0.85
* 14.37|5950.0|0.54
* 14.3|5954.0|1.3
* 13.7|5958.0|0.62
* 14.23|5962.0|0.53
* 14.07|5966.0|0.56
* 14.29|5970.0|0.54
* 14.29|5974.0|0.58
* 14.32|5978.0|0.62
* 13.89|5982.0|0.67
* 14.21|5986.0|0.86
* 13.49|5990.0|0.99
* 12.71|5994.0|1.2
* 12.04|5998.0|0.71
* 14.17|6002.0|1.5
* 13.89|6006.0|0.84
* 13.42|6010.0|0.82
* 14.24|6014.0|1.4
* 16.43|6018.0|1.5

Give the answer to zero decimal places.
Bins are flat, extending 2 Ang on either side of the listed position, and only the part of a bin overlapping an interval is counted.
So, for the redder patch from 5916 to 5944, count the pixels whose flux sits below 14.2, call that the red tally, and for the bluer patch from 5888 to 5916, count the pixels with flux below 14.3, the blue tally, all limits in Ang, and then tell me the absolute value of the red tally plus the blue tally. 12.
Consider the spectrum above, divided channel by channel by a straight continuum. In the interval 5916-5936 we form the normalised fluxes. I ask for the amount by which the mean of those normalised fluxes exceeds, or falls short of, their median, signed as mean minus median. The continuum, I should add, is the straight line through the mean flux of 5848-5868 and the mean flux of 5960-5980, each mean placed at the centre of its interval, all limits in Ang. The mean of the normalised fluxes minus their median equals -0.04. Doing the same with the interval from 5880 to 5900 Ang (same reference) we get 0.00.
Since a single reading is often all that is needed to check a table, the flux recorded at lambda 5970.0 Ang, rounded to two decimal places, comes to 14.29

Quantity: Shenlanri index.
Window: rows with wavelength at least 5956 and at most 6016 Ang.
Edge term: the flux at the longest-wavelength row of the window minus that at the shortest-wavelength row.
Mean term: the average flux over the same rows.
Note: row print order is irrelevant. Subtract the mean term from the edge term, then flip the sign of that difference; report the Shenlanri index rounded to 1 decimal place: 13.3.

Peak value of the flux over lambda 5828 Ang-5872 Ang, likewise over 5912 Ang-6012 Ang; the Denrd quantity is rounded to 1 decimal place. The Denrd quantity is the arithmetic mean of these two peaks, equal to 16.3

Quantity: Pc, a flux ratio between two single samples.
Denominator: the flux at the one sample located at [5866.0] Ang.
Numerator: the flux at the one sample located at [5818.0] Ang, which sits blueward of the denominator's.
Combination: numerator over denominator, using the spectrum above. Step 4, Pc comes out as 1.08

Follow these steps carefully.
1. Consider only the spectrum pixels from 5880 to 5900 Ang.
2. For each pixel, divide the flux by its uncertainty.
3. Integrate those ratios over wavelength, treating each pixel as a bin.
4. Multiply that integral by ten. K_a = 2494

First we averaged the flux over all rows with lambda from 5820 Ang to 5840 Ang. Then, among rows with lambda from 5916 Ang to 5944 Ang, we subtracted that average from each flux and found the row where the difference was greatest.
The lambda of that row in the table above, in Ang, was 5926.0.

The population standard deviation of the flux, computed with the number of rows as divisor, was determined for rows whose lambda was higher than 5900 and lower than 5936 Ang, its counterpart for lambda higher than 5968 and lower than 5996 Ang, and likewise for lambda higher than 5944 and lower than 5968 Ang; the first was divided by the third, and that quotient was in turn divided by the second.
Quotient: 3.7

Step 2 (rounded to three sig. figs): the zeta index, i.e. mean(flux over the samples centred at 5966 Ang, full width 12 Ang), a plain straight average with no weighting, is 14.2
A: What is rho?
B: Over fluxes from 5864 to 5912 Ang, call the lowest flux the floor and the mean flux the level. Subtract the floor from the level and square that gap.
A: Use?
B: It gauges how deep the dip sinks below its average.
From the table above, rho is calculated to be 4.5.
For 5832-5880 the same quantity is 3.0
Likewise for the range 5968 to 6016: 2.9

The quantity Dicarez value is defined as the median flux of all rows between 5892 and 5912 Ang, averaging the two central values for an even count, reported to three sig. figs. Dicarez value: 12.6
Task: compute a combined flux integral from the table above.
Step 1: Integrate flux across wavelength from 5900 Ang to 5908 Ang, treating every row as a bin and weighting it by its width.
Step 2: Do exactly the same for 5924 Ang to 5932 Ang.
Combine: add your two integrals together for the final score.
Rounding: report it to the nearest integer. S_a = 219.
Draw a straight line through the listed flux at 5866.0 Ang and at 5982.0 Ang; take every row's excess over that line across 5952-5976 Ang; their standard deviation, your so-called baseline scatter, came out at 0.2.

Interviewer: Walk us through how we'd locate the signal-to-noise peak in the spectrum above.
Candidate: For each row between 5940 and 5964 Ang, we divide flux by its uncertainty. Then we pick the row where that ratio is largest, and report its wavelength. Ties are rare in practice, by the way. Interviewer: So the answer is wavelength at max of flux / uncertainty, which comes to 5942.0 Ang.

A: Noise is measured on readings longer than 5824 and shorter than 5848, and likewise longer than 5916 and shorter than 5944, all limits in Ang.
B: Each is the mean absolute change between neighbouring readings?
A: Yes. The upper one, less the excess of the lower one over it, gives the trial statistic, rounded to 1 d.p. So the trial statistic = 1.4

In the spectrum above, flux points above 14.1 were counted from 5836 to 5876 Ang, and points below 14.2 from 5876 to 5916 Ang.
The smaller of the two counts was 6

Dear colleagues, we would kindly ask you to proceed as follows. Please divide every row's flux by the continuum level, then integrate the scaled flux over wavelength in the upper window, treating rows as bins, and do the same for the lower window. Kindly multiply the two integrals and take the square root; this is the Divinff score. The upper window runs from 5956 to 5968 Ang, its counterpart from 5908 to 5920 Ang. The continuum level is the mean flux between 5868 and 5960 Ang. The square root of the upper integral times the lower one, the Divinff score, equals 12.3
